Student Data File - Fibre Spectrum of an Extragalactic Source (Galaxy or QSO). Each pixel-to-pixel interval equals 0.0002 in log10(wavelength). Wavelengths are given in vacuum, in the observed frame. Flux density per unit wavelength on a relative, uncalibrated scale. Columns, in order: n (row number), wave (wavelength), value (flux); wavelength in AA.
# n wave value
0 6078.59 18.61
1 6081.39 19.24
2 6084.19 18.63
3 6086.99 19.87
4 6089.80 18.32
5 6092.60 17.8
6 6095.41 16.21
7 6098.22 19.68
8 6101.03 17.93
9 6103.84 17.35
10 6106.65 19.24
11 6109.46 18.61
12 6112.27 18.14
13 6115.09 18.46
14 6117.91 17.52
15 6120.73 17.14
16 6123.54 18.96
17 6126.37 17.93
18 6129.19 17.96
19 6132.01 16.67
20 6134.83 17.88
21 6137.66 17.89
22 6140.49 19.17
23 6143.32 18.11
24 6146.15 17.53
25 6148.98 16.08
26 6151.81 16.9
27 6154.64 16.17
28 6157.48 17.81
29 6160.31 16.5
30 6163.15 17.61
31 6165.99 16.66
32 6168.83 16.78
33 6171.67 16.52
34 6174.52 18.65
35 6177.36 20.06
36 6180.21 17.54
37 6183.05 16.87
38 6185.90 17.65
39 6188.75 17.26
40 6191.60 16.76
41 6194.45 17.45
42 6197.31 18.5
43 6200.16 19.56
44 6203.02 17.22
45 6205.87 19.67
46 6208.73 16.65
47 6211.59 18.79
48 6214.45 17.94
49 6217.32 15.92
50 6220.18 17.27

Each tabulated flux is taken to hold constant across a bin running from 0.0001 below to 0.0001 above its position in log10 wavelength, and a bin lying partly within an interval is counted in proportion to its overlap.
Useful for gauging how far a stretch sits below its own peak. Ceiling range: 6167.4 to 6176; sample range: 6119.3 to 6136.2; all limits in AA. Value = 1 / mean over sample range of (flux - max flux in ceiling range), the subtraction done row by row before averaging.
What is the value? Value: -1.1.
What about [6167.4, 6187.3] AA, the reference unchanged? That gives -1.1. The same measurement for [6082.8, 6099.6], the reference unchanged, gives -4.3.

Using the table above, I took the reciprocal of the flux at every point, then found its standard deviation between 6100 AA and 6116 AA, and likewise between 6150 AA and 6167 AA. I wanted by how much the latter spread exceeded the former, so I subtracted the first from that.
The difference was 0.0003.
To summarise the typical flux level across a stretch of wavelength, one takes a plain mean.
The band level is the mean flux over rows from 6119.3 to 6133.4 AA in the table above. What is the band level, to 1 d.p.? 17.7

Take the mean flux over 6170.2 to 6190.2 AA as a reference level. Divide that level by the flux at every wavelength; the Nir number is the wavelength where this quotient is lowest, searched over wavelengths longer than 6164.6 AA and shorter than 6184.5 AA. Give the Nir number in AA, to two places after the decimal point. 6177.36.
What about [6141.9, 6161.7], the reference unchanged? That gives 6143.32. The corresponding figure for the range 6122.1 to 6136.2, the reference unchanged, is 6123.54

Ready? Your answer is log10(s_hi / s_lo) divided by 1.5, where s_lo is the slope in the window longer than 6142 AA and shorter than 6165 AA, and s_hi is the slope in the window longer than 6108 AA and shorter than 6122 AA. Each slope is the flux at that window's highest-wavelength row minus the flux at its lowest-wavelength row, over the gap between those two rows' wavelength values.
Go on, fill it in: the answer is 0.5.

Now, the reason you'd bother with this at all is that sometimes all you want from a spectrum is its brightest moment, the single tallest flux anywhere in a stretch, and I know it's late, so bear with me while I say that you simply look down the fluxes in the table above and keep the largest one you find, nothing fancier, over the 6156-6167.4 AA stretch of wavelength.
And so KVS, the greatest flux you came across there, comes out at 17.81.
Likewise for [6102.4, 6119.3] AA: 19.24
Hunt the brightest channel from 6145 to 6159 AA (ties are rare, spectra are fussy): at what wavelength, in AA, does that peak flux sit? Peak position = 6157.48 AA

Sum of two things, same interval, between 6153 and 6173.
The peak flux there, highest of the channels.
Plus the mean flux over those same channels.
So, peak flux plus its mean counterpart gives 34.7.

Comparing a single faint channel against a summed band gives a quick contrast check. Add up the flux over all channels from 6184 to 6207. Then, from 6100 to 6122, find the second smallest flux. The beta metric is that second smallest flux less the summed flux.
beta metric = -127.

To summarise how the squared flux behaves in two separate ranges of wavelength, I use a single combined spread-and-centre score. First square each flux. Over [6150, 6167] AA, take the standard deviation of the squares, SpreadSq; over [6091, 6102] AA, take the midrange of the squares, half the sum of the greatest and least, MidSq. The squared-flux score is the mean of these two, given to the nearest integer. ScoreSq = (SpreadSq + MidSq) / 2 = 173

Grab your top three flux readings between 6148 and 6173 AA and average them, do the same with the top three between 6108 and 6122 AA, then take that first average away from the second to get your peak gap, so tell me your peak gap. 1.0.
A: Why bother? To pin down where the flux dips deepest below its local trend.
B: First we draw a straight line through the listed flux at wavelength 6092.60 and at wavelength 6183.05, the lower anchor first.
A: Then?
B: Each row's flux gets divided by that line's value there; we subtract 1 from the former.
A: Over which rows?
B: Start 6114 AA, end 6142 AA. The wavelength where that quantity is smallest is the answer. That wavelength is 6132.01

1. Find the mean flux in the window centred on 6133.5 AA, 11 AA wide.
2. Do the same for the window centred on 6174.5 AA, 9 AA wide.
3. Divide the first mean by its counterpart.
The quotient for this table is 0.96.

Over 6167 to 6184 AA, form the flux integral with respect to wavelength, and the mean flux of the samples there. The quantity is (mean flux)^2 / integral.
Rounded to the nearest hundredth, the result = 1.04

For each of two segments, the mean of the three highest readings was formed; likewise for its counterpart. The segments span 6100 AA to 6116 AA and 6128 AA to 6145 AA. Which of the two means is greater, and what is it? 18.8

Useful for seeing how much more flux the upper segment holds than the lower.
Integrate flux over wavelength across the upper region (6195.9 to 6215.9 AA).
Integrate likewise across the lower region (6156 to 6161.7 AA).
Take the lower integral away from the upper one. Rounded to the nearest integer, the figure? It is 269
